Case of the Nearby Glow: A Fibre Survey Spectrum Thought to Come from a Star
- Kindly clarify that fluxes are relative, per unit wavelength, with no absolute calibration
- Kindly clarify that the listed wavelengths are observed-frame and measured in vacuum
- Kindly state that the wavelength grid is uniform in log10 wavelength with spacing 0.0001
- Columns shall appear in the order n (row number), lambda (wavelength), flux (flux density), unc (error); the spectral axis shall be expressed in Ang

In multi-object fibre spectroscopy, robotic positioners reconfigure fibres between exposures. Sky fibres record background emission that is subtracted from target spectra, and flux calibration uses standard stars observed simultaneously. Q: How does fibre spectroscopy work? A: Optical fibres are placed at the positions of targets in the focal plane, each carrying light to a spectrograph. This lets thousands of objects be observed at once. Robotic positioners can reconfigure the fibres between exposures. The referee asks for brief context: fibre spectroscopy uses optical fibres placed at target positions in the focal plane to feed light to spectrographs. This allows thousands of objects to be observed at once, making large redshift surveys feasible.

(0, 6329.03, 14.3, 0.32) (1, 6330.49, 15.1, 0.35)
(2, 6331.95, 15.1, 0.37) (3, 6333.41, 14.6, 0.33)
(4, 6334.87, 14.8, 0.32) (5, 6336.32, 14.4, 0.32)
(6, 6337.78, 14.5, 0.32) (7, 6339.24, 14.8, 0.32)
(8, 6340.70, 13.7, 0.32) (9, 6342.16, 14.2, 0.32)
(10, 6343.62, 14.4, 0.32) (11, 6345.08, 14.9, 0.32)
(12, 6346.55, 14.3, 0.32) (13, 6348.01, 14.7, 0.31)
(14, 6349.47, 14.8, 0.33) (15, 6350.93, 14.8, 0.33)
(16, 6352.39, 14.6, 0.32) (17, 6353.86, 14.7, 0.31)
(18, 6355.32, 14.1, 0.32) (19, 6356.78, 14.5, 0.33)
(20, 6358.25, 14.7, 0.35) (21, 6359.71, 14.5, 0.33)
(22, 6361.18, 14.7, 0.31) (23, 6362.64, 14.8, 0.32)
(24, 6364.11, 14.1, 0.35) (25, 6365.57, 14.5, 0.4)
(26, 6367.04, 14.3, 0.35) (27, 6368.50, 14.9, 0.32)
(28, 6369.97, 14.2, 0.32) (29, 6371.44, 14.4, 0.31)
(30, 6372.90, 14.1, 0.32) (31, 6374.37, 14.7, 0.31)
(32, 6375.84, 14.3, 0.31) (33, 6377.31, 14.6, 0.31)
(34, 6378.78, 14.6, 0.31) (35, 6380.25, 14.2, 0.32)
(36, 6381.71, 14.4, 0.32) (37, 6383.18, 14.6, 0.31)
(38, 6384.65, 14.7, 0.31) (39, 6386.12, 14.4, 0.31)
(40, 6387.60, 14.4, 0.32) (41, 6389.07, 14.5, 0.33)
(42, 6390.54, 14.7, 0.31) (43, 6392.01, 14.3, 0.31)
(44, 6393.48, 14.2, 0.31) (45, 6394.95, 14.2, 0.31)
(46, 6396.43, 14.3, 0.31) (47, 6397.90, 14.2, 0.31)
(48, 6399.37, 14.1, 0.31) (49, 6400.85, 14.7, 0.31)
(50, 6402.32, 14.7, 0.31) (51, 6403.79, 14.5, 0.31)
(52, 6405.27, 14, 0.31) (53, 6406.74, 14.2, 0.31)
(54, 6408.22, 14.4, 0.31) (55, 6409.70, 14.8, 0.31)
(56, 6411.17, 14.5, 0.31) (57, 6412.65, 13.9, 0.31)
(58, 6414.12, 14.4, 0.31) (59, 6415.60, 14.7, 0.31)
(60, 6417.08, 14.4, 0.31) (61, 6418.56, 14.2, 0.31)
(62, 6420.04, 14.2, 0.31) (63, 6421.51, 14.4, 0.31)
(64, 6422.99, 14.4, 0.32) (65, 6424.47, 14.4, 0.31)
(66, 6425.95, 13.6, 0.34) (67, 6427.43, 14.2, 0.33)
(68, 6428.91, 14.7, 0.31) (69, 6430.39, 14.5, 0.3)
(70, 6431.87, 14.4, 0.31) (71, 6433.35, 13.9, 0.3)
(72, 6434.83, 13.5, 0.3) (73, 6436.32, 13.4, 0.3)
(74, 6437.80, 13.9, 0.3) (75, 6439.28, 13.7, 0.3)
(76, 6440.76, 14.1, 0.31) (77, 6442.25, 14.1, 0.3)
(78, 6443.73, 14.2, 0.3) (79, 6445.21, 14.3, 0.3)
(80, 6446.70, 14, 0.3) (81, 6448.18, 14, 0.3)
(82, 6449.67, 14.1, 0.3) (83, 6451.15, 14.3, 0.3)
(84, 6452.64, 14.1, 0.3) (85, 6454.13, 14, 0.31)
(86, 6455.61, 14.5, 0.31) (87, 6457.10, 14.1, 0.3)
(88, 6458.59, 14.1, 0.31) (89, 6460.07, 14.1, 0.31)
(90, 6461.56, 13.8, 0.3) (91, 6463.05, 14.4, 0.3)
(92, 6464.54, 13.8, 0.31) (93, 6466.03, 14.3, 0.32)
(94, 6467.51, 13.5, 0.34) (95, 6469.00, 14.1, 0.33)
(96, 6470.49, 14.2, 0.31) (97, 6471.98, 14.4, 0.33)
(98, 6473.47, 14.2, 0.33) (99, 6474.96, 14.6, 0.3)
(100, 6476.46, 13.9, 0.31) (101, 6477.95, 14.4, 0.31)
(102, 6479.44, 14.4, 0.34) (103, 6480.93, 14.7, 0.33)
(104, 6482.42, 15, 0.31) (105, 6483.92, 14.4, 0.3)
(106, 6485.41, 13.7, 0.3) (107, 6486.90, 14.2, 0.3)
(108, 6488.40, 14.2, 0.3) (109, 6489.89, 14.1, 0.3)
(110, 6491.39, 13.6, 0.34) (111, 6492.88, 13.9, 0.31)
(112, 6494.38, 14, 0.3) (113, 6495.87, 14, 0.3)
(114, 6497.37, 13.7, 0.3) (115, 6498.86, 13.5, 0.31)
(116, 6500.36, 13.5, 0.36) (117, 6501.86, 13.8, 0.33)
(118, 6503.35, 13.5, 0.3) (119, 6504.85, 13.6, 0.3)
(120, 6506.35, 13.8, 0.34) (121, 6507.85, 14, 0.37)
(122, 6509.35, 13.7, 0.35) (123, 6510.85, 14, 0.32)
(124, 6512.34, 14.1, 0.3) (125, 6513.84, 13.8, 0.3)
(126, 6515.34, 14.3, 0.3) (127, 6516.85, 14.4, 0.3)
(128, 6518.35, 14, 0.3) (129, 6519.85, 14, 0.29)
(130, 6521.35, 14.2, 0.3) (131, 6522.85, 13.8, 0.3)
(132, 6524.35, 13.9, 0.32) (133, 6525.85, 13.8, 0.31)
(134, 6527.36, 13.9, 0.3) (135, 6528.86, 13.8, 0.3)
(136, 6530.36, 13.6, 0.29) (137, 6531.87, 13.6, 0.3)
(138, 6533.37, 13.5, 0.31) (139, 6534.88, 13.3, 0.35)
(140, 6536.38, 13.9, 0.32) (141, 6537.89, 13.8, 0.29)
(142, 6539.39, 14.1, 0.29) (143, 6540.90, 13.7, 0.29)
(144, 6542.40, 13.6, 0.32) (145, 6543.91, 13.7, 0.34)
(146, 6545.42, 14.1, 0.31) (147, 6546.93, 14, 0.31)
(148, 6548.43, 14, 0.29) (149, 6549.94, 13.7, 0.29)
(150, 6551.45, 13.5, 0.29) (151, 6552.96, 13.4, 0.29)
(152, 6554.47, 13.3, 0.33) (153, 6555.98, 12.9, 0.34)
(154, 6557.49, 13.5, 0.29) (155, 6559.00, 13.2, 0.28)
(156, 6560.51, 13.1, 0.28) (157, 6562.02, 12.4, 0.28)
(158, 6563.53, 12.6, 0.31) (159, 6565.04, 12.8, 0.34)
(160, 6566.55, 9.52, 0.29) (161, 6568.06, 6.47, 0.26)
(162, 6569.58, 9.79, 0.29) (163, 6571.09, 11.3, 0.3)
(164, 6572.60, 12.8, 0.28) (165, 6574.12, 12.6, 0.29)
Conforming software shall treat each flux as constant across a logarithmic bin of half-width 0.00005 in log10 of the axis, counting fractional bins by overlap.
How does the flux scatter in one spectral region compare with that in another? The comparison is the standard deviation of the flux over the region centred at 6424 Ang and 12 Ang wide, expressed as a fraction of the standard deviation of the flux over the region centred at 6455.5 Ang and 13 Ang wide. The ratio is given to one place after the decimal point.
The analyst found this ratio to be 1.6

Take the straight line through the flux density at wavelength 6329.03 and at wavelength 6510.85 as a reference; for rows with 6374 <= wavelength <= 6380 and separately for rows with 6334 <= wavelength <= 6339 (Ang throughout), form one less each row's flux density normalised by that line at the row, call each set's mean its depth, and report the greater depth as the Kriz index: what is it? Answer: -0.020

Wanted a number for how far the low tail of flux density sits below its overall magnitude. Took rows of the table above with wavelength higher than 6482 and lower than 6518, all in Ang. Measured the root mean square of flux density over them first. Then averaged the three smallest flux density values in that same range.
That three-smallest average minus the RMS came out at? -0.454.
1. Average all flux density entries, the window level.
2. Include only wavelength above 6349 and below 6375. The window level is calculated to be 14.5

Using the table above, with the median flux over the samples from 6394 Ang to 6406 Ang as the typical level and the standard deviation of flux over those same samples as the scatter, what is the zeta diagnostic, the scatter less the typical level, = -14.0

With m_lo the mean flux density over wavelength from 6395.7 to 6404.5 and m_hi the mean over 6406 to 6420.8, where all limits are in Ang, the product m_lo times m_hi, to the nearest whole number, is 207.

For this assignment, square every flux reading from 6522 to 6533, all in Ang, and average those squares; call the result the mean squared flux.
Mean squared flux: 190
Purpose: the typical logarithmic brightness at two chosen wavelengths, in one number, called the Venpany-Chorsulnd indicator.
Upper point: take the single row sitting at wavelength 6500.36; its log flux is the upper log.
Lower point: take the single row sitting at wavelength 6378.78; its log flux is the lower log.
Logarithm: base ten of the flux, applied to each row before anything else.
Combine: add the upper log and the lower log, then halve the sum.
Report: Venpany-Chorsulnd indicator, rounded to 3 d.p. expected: 1.147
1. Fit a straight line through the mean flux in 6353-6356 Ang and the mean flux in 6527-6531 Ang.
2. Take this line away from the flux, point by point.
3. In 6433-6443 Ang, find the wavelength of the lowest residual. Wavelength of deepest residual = 6436.32 Ang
